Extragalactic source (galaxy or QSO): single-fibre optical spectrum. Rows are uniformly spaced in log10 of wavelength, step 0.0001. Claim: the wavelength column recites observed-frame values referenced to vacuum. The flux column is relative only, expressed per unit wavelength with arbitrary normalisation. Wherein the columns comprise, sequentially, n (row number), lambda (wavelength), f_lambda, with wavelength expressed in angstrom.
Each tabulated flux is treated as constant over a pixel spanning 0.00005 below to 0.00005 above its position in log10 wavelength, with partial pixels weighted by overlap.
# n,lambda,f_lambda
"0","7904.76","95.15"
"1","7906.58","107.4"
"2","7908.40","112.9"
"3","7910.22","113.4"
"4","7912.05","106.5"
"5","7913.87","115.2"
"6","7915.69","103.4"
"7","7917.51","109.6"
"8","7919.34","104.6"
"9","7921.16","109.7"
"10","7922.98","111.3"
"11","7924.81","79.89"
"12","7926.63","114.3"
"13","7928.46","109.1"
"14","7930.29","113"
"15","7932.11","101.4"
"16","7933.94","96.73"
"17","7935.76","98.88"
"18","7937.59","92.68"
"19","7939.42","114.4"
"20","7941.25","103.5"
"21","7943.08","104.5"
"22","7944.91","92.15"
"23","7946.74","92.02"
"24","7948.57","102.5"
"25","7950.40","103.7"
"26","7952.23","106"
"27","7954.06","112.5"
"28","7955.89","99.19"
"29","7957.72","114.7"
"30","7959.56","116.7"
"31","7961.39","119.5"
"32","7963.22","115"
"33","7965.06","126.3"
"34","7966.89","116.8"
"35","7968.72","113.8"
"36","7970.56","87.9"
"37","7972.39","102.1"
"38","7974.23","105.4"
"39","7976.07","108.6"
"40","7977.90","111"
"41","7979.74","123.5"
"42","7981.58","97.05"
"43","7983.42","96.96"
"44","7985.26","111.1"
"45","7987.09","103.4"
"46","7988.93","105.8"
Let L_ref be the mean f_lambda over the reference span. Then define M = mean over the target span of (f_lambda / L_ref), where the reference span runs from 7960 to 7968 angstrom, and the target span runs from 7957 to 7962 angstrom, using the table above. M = 0.98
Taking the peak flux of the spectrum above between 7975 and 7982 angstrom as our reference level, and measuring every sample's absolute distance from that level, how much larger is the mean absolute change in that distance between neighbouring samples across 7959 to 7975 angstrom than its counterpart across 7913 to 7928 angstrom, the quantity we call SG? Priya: -6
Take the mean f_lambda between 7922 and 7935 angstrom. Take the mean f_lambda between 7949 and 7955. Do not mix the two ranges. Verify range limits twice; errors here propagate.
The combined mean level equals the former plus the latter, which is 211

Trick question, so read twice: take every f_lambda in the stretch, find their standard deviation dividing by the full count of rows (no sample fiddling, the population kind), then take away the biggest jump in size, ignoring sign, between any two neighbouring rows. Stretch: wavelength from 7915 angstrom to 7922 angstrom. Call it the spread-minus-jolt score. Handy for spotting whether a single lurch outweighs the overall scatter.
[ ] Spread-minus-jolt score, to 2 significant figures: -3.3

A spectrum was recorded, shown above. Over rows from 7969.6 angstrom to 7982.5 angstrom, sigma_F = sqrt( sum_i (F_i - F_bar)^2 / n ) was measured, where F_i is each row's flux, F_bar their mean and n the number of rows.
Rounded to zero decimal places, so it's 10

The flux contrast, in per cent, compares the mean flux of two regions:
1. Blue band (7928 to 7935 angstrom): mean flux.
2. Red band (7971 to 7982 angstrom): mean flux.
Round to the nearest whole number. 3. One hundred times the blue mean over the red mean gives 97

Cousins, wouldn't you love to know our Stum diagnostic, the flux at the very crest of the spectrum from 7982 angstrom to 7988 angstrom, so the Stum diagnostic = 111.1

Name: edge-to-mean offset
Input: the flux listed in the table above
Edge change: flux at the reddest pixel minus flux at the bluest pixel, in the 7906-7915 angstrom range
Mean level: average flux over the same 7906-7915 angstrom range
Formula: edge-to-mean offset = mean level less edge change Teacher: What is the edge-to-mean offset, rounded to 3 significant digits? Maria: 103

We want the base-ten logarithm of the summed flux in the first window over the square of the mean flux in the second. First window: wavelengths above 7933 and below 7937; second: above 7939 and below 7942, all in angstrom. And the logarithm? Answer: -1.78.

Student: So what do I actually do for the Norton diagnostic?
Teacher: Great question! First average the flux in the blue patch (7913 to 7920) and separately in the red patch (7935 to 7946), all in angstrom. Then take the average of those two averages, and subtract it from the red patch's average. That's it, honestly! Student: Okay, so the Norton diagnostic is -4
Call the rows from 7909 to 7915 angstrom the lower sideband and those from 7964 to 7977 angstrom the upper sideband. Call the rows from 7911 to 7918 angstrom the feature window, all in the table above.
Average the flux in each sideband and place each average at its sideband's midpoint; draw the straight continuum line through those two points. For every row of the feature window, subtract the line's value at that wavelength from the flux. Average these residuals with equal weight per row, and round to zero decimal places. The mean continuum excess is -3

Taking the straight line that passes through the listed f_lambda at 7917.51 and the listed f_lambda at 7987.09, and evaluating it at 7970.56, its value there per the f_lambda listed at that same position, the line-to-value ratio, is 1.19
